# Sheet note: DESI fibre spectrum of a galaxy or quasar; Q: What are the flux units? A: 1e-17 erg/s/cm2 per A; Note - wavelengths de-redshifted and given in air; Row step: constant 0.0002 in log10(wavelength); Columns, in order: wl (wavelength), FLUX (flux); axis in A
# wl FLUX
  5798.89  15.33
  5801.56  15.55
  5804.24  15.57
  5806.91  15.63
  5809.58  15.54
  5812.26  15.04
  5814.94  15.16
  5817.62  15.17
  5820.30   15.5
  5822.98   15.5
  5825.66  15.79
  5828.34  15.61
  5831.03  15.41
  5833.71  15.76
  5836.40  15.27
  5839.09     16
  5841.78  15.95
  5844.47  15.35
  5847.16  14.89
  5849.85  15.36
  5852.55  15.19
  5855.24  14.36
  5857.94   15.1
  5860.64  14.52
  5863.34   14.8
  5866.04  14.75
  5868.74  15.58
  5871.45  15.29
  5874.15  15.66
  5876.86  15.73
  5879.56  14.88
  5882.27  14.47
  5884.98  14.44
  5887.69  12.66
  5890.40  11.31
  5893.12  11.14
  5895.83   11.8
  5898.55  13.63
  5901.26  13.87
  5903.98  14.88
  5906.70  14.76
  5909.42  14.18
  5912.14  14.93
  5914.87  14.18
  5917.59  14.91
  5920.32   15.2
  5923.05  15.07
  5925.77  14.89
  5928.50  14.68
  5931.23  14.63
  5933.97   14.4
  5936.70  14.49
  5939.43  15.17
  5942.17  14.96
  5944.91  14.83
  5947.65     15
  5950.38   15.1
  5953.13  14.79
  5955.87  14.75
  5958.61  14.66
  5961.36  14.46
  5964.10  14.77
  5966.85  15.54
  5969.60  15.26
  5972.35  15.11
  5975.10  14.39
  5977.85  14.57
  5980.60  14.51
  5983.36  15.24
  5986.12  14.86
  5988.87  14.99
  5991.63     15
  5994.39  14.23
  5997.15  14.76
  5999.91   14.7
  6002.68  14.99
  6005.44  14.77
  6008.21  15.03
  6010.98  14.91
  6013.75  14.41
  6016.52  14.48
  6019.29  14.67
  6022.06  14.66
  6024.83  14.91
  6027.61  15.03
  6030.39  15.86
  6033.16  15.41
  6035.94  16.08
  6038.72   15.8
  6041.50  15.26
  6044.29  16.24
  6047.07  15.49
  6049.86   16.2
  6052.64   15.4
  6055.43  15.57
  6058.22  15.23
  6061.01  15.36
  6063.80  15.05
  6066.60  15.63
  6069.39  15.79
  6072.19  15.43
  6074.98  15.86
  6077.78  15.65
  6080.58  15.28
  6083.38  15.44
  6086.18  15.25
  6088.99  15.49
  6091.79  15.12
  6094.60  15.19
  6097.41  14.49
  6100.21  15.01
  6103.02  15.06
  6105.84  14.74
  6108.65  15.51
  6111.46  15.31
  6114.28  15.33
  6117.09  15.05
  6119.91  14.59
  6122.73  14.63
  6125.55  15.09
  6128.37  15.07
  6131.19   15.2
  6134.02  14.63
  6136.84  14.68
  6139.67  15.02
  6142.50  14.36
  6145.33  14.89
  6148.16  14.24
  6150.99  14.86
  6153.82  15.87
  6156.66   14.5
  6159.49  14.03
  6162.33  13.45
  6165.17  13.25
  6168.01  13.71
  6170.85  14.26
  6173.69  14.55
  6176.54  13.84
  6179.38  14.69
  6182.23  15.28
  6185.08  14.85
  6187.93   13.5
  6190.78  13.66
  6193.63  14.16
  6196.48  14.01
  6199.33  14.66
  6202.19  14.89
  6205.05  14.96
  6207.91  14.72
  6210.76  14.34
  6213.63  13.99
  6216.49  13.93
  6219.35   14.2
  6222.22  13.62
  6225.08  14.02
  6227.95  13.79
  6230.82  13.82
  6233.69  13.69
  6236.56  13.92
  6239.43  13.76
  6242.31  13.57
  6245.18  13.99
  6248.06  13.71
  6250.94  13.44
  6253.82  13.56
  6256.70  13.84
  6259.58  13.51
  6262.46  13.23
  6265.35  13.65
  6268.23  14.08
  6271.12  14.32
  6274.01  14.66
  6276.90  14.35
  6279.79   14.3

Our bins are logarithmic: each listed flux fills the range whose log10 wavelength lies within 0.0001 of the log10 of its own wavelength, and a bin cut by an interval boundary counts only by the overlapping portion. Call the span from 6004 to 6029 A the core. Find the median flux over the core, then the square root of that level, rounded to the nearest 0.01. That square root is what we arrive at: 3.84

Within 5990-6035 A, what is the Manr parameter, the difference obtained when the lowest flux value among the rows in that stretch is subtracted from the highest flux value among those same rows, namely 1.6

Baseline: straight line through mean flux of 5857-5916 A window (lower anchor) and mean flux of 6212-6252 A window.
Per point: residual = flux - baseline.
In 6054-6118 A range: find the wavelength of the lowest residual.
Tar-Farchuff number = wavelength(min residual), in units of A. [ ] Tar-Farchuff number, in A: 6097.41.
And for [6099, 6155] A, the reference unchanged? 6148.16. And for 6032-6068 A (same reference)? 6063.80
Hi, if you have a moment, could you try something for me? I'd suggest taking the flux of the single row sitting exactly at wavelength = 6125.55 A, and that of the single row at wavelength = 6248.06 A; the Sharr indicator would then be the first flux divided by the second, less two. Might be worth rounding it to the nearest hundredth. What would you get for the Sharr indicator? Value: -0.90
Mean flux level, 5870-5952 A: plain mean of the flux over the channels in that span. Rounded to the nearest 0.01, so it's 14.37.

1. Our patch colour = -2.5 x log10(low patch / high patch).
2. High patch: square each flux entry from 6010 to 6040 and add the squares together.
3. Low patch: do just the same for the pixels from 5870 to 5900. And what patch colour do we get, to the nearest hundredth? 0.19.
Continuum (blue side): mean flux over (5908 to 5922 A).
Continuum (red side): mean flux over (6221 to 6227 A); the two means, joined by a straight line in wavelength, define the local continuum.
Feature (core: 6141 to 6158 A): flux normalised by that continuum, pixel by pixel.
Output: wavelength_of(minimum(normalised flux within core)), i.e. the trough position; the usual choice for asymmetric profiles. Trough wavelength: 6148.16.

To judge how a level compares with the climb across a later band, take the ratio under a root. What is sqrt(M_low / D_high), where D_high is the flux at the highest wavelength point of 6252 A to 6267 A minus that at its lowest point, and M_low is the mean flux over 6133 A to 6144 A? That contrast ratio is 13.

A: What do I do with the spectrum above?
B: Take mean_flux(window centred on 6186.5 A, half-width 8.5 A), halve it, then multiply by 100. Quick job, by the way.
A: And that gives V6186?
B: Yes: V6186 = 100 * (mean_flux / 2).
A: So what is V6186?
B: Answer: 718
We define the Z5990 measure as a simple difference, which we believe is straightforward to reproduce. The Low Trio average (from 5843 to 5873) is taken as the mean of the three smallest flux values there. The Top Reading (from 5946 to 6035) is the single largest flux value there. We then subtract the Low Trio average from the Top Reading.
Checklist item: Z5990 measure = 1.3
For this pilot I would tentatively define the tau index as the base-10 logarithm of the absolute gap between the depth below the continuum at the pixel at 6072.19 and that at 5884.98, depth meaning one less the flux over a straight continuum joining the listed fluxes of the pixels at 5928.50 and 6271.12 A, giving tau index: -1.1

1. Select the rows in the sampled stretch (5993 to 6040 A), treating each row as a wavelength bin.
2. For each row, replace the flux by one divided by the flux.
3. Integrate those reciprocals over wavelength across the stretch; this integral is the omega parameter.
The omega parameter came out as 3.1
